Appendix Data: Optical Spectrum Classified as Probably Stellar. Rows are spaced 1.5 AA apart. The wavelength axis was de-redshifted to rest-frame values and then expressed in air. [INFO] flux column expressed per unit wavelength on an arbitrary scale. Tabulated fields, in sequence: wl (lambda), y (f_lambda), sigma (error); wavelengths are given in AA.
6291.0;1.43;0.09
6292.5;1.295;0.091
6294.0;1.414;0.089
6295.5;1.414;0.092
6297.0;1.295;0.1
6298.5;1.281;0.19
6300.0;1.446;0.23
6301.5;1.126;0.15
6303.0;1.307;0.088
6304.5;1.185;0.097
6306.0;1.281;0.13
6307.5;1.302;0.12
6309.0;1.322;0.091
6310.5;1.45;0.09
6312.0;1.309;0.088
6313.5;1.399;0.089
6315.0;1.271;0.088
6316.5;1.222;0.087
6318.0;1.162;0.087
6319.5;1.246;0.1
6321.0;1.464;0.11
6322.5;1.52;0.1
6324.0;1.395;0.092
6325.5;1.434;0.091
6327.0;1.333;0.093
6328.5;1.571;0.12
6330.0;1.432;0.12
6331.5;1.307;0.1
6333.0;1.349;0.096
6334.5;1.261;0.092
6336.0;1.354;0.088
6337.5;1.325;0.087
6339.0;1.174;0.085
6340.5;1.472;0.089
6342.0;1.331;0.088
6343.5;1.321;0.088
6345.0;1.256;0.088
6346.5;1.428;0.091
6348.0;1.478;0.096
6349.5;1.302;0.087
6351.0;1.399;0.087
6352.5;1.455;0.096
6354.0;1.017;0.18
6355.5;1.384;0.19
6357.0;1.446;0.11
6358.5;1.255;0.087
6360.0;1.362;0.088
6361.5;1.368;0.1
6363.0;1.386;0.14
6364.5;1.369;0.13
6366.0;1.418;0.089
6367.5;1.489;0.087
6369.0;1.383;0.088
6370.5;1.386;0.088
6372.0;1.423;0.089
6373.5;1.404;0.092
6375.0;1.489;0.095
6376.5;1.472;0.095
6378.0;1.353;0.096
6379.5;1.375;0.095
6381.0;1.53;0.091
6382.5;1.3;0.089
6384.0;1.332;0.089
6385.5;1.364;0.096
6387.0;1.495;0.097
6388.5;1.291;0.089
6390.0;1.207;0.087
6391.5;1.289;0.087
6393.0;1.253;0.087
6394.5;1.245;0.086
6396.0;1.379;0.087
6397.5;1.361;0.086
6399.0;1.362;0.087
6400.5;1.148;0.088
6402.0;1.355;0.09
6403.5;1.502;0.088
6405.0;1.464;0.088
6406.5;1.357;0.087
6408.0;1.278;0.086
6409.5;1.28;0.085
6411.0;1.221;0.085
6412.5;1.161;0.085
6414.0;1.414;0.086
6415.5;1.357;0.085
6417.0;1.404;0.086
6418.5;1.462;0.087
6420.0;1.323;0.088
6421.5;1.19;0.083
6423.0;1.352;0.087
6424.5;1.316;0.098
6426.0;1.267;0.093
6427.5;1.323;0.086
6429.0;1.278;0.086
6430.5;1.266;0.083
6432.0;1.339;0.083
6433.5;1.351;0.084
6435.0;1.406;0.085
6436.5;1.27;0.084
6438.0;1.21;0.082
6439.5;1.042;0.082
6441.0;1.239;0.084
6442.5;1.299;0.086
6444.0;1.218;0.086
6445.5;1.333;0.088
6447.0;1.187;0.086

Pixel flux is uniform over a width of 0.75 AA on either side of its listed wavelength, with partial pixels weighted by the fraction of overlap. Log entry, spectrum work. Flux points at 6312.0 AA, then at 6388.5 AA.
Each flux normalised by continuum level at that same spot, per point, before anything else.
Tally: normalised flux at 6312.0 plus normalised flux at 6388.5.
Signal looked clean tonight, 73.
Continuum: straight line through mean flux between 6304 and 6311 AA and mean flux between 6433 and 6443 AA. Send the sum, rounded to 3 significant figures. 2.01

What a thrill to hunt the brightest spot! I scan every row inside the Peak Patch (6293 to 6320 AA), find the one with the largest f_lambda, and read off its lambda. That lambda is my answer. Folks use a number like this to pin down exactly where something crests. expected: 6310.5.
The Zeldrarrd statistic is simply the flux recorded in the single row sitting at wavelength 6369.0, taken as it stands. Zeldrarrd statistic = 1.383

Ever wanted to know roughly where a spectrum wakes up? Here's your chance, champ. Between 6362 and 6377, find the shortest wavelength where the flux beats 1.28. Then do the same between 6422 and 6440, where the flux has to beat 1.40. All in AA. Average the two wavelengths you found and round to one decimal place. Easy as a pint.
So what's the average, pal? 6399.0 AA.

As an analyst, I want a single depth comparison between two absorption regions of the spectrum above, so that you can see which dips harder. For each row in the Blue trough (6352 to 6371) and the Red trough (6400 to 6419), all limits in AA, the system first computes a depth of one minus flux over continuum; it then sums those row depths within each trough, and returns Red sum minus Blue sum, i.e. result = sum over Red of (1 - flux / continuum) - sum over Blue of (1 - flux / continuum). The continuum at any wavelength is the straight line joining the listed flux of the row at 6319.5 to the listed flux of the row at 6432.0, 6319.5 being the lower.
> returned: 0.7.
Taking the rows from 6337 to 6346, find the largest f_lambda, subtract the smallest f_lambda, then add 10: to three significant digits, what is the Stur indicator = 10.3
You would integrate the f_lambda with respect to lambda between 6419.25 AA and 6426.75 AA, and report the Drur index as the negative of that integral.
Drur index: -9.7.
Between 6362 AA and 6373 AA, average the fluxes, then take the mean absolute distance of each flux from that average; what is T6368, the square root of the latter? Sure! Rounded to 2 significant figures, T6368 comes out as 0.17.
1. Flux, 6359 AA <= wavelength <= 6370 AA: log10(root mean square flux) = 0.15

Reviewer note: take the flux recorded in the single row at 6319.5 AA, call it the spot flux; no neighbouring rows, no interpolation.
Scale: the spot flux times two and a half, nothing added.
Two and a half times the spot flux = 3.1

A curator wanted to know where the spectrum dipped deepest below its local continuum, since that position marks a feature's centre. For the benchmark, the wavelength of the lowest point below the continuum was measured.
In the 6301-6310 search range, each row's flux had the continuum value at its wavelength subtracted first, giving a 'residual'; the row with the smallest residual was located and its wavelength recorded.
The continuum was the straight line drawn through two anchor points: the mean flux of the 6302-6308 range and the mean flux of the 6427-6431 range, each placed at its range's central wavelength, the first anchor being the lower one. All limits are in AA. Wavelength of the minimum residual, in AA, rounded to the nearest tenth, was 6301.5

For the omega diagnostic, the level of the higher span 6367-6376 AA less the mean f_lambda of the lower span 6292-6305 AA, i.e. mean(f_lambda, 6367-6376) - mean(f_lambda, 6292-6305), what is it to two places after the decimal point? 0.12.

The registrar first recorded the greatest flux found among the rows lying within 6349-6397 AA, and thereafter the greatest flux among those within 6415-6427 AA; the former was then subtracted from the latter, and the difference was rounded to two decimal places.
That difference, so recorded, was -0.07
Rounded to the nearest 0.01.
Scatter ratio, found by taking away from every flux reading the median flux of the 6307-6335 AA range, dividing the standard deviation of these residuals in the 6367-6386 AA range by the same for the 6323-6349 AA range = 0.71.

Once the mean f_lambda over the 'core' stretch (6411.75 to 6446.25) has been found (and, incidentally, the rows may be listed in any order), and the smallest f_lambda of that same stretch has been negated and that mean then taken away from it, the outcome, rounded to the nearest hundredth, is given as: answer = -2.34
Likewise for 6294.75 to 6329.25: -2.46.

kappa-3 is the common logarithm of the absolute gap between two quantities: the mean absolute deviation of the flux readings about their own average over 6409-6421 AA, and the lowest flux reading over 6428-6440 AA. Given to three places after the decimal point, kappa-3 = -0.018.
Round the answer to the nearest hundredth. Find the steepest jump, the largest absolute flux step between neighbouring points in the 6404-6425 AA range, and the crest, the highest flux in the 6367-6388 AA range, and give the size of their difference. 1.28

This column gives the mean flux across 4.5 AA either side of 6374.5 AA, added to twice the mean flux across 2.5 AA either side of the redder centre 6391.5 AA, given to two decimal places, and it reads 3.92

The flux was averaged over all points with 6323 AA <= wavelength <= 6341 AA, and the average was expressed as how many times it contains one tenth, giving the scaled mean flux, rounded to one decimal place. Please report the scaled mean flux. 13.7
